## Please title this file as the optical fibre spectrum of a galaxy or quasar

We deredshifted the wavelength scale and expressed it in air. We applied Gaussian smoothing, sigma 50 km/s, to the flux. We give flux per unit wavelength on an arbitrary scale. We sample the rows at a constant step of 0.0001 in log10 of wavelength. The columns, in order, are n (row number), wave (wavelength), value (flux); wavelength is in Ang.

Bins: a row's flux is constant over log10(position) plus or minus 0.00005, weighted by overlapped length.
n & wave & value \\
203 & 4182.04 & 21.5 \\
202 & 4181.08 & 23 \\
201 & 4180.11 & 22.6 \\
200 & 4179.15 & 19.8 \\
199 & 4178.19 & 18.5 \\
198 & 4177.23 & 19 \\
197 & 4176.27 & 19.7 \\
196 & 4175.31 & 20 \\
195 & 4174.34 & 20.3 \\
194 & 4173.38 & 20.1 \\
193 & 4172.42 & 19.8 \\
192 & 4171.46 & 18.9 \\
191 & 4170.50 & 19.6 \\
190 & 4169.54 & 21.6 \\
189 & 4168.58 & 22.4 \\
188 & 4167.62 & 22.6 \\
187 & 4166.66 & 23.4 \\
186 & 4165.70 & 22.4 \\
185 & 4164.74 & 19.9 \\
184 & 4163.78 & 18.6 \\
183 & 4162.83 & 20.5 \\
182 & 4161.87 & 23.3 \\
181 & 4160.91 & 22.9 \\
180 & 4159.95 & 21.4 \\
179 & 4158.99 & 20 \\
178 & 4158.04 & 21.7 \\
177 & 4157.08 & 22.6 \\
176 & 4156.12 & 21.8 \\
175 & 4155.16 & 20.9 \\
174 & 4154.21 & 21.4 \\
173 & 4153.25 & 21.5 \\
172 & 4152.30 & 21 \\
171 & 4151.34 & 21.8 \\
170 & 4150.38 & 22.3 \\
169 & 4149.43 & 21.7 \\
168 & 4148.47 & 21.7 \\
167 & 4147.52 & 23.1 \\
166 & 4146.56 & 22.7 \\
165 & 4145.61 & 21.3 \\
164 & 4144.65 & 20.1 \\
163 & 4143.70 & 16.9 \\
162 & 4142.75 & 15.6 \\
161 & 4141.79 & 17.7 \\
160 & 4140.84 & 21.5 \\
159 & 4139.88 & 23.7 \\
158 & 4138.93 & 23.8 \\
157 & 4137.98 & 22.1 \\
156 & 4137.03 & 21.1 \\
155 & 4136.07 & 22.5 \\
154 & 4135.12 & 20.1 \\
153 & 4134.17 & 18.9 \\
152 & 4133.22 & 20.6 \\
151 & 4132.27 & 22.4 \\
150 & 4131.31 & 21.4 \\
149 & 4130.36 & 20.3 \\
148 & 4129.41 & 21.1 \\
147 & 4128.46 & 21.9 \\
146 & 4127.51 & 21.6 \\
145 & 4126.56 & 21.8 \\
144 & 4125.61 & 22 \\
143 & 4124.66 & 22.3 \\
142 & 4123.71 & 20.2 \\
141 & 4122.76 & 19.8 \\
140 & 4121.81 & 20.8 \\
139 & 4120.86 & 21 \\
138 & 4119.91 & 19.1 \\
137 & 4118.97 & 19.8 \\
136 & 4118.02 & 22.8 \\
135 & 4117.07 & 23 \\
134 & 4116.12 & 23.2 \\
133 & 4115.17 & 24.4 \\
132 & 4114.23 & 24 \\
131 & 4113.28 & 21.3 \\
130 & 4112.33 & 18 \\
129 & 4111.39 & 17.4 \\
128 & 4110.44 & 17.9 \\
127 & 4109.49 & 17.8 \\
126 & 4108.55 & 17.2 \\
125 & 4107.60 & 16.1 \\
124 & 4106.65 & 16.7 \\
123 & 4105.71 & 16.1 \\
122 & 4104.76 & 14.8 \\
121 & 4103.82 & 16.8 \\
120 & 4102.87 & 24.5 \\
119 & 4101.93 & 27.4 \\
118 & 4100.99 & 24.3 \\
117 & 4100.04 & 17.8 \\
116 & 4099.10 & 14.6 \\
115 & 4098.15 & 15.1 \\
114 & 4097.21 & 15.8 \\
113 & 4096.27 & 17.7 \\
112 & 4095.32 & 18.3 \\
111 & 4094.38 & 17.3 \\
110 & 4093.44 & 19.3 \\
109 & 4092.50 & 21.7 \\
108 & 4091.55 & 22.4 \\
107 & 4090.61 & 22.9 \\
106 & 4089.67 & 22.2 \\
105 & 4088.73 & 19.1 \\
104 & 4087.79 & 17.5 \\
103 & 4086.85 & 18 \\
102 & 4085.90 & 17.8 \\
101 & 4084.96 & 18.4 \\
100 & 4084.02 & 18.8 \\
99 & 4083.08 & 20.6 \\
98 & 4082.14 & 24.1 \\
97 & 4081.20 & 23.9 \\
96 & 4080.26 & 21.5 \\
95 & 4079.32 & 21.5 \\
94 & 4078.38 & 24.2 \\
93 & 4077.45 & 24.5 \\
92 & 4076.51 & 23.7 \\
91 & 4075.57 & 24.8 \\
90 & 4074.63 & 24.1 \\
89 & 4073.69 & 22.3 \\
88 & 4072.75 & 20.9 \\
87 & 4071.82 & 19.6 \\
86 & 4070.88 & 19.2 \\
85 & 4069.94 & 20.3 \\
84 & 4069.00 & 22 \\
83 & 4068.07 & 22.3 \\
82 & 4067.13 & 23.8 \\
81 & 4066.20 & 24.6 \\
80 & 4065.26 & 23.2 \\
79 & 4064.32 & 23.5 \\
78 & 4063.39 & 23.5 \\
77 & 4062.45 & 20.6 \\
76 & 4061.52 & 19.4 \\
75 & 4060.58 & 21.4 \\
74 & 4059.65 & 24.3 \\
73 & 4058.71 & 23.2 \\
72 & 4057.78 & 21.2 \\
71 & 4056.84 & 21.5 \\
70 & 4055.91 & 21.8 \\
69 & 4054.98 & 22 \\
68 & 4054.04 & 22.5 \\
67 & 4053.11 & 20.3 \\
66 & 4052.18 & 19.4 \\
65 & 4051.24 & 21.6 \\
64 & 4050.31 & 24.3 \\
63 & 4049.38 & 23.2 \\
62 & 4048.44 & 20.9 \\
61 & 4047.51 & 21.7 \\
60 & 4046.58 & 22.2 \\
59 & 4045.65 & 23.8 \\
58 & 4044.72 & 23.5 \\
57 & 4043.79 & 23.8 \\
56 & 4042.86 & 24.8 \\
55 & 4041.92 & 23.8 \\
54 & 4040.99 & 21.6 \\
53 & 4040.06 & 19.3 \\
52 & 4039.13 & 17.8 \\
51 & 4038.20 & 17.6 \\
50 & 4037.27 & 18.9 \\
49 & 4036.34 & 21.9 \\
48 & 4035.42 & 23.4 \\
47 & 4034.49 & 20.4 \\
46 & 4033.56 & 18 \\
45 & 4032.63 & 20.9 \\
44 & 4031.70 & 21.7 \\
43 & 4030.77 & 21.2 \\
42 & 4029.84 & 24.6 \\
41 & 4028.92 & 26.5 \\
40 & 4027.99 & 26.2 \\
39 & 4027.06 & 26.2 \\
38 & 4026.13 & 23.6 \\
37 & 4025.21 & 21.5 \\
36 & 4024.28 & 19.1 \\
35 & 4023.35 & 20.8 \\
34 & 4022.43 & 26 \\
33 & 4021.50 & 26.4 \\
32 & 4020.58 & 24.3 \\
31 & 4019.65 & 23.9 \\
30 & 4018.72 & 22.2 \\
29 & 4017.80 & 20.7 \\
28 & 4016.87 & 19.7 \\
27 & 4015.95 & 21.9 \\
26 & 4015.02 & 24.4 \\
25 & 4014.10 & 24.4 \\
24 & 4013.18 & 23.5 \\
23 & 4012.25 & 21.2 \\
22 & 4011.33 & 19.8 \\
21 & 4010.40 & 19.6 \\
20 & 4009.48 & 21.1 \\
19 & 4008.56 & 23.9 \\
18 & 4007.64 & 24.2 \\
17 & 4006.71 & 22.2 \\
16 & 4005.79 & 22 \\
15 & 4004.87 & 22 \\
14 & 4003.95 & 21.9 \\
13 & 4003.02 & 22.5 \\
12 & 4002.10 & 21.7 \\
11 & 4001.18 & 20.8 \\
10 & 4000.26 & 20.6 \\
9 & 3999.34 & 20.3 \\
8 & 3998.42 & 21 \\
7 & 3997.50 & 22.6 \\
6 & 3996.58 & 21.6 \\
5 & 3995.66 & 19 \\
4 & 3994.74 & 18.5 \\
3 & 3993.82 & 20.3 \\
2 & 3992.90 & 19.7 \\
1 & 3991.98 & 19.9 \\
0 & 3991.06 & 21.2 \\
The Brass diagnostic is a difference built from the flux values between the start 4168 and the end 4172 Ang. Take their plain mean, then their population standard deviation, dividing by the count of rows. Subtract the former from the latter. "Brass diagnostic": -19.2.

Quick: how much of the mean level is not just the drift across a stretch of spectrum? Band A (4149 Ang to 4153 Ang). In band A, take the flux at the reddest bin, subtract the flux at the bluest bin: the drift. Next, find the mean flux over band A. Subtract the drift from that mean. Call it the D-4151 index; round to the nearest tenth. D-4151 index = 22.4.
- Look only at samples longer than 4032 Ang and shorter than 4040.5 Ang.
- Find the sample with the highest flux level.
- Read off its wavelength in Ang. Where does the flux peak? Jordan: 4035.42 Ang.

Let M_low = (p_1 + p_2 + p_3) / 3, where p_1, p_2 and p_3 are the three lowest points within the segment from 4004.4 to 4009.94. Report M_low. 21.7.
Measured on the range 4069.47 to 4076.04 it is 19.7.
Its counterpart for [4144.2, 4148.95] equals 21.0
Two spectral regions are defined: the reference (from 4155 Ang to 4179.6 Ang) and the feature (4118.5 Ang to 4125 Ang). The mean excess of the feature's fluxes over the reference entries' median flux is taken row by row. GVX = 0.0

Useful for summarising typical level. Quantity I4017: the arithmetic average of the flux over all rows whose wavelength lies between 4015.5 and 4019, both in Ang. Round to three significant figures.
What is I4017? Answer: 21.1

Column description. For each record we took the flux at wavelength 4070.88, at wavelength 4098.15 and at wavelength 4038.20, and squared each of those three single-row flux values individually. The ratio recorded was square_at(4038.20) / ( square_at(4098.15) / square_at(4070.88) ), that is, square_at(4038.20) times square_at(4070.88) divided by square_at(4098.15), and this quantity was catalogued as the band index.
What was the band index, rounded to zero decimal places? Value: 501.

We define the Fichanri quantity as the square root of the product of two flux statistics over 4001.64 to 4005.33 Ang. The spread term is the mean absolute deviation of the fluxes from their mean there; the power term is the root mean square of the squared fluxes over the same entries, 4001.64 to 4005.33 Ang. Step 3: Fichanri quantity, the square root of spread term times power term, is 11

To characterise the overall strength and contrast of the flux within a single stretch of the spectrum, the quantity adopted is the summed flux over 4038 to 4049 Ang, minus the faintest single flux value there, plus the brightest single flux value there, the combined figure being 268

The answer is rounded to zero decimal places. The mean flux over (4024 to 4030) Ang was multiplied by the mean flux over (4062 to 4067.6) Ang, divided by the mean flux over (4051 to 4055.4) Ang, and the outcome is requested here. 26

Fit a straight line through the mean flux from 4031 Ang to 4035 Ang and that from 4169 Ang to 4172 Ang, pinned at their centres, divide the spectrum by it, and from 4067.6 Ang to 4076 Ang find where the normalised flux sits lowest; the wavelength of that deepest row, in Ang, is 4070.88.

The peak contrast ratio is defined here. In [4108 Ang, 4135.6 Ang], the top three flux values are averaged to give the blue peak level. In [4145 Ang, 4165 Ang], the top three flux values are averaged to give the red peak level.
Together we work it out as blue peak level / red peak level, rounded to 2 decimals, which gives 1.03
